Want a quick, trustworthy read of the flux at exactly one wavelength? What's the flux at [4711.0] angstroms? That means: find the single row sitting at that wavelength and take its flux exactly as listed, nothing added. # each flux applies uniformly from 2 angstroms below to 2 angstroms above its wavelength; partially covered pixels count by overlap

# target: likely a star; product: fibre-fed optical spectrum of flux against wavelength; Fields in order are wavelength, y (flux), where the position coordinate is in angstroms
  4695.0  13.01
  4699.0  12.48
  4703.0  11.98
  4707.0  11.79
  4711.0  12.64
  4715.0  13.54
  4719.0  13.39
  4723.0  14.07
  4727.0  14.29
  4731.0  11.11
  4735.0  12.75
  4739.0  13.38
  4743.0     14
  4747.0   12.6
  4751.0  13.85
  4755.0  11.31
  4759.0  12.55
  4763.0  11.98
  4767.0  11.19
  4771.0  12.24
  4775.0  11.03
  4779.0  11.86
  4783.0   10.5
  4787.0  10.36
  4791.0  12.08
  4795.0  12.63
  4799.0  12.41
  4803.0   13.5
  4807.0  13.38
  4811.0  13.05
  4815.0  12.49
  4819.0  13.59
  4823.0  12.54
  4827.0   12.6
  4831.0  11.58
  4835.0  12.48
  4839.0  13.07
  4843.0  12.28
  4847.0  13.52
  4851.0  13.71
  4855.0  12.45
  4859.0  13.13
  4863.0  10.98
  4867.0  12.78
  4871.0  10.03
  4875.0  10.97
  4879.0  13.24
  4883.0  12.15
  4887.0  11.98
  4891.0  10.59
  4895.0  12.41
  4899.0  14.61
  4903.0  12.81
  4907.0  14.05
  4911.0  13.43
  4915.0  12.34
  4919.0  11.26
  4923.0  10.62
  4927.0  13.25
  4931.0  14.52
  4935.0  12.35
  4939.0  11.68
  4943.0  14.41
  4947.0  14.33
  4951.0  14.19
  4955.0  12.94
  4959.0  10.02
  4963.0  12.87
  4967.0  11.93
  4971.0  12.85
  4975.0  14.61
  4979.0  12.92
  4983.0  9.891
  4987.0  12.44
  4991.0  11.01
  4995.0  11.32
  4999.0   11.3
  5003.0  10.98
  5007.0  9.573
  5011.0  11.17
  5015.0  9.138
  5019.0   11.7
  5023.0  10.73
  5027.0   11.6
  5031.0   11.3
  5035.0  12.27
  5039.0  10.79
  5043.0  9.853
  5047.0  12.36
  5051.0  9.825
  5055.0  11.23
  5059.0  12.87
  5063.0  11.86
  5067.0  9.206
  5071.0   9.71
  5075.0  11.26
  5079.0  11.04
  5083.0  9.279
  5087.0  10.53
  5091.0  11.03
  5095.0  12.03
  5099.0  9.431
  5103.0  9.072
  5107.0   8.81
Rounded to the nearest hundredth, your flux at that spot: 12.64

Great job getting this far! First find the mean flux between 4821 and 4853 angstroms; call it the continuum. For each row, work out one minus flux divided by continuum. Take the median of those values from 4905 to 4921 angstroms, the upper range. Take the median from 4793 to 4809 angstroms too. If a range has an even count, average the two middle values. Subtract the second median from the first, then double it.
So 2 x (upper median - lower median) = 0.0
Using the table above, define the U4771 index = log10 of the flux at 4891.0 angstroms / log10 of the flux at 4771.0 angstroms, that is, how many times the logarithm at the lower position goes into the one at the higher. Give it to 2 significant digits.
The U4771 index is 0.94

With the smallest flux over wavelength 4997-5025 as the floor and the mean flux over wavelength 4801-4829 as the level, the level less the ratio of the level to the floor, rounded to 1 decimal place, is 11.6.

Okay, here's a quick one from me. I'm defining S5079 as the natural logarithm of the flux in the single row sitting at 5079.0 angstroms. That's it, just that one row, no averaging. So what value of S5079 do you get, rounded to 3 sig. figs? 2.40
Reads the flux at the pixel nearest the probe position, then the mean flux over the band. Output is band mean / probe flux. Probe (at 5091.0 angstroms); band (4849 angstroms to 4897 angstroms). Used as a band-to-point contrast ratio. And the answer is 1.09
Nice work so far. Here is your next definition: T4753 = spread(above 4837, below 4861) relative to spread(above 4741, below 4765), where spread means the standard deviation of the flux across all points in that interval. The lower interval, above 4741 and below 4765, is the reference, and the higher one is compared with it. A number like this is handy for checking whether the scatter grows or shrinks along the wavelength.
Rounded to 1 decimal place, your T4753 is 0.5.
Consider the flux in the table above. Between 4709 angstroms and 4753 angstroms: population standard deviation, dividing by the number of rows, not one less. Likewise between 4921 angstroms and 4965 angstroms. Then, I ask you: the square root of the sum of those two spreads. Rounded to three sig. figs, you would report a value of 1.53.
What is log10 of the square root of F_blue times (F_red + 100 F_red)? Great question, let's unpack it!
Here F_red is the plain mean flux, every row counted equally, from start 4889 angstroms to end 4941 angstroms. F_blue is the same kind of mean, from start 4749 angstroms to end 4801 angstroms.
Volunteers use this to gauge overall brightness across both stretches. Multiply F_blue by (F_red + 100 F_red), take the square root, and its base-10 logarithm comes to 2.089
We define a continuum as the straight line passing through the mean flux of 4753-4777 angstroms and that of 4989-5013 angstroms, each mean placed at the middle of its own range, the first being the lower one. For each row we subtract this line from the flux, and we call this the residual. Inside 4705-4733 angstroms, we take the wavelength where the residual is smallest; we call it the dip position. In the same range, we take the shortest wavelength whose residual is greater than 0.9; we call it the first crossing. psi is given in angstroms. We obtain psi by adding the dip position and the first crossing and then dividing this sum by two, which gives 4723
